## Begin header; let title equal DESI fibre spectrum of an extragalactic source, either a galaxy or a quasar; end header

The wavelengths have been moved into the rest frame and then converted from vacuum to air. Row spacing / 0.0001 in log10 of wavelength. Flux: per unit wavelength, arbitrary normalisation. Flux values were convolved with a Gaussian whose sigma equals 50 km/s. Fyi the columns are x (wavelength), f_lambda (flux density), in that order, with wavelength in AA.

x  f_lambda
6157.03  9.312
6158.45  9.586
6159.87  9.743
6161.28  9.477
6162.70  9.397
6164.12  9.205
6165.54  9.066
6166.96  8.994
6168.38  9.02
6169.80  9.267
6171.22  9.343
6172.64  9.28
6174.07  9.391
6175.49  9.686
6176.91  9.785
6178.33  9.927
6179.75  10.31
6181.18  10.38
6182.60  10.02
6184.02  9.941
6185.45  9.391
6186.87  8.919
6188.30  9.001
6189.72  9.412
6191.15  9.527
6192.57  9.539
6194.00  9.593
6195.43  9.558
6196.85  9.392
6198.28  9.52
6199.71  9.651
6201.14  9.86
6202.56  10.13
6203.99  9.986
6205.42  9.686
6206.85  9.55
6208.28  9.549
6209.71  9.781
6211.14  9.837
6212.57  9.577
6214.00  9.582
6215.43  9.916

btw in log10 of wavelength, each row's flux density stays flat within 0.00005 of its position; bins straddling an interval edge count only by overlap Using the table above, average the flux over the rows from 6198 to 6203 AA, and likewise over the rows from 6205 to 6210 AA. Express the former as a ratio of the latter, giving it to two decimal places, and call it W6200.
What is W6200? 1.02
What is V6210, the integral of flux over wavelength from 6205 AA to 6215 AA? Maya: 96.6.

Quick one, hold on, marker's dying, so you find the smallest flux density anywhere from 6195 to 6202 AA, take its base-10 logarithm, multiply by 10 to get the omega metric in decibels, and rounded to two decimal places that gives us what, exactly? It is 9.73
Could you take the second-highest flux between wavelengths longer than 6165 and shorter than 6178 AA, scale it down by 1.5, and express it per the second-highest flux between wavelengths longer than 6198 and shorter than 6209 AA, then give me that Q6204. 0.65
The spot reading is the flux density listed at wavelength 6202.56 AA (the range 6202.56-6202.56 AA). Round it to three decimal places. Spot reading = 10.130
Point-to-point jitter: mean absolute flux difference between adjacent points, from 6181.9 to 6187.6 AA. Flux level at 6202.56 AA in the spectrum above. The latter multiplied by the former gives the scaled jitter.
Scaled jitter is 3.7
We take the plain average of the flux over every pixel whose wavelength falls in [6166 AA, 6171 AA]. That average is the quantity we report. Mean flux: 9.1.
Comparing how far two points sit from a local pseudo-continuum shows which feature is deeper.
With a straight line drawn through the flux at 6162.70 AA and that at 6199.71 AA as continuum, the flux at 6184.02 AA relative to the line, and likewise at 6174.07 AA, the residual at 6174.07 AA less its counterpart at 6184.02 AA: -0.5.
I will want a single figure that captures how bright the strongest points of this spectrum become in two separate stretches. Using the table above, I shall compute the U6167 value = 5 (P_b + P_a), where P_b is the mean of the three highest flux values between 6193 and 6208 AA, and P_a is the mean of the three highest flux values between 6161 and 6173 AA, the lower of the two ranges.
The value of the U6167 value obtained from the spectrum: 97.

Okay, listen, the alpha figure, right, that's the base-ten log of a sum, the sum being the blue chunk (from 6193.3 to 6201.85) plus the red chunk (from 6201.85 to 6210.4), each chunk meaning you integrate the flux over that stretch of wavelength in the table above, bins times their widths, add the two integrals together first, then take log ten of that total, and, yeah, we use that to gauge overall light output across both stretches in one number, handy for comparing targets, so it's 2.22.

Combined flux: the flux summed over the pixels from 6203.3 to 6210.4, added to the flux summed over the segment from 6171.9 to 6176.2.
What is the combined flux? 77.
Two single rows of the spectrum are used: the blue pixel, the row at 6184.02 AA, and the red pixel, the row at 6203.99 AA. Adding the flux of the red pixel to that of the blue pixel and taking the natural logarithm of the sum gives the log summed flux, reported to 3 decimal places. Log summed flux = 2.992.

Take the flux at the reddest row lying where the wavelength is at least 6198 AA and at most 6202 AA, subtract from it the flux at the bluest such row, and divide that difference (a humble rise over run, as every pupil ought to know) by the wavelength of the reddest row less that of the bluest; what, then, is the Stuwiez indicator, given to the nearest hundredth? 0.12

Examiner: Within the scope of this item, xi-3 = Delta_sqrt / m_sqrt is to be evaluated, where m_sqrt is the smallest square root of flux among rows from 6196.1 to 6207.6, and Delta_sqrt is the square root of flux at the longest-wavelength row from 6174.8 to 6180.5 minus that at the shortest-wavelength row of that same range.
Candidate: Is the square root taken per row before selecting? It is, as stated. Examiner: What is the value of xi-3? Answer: 0.032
